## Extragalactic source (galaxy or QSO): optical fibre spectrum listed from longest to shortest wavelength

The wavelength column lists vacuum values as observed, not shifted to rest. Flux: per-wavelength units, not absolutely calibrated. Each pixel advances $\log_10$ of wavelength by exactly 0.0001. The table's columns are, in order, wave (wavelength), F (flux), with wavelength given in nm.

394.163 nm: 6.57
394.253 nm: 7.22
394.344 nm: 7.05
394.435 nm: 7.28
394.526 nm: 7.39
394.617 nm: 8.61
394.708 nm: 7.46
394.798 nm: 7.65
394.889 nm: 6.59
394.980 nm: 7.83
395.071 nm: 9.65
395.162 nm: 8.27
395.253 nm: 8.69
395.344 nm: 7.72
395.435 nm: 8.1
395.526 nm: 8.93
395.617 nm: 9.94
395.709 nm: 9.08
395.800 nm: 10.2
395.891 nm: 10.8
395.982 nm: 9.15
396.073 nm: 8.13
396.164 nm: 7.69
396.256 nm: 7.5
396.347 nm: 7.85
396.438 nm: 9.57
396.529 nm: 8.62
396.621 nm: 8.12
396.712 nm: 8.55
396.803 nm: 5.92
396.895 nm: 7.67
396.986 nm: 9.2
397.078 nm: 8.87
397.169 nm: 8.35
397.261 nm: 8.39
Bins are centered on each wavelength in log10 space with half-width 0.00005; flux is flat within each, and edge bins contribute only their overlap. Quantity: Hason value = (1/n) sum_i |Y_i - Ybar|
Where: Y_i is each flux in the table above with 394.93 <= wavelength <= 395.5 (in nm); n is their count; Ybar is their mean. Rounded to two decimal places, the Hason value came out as 0.53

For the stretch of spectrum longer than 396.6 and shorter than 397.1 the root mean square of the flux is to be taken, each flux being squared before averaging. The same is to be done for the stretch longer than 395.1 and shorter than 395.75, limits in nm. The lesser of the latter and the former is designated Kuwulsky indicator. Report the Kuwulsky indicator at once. 8.1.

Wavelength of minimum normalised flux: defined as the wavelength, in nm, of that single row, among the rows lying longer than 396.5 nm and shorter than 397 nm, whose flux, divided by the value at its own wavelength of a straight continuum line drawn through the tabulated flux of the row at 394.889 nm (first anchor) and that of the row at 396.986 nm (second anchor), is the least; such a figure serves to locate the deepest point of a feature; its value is 396.803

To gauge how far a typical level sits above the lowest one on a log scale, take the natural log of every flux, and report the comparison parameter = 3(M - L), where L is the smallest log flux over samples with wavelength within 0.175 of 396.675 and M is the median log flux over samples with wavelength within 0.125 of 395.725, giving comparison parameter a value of 1.6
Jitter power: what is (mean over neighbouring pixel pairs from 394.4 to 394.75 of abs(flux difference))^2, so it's 0.68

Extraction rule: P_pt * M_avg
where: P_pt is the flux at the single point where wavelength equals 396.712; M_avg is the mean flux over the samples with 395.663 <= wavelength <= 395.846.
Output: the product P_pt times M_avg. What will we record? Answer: 82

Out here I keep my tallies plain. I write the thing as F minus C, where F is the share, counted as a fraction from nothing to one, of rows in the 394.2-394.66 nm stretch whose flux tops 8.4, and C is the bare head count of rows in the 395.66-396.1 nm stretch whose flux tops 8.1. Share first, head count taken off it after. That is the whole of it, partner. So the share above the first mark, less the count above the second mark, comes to -4.8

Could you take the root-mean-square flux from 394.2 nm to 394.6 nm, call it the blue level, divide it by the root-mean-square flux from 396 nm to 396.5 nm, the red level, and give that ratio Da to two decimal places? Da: 0.88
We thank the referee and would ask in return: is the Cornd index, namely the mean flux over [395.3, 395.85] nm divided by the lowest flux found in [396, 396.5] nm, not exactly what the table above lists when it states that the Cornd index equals 1.20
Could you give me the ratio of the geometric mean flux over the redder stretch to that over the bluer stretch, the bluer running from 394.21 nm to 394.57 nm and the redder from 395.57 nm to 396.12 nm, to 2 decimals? 1.31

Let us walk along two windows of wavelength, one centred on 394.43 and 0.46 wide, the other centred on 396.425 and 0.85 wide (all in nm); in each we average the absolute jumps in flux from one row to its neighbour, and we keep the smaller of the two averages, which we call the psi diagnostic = 0.43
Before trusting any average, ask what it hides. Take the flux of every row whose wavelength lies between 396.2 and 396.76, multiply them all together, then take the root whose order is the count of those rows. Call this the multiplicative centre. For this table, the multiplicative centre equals 8.34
